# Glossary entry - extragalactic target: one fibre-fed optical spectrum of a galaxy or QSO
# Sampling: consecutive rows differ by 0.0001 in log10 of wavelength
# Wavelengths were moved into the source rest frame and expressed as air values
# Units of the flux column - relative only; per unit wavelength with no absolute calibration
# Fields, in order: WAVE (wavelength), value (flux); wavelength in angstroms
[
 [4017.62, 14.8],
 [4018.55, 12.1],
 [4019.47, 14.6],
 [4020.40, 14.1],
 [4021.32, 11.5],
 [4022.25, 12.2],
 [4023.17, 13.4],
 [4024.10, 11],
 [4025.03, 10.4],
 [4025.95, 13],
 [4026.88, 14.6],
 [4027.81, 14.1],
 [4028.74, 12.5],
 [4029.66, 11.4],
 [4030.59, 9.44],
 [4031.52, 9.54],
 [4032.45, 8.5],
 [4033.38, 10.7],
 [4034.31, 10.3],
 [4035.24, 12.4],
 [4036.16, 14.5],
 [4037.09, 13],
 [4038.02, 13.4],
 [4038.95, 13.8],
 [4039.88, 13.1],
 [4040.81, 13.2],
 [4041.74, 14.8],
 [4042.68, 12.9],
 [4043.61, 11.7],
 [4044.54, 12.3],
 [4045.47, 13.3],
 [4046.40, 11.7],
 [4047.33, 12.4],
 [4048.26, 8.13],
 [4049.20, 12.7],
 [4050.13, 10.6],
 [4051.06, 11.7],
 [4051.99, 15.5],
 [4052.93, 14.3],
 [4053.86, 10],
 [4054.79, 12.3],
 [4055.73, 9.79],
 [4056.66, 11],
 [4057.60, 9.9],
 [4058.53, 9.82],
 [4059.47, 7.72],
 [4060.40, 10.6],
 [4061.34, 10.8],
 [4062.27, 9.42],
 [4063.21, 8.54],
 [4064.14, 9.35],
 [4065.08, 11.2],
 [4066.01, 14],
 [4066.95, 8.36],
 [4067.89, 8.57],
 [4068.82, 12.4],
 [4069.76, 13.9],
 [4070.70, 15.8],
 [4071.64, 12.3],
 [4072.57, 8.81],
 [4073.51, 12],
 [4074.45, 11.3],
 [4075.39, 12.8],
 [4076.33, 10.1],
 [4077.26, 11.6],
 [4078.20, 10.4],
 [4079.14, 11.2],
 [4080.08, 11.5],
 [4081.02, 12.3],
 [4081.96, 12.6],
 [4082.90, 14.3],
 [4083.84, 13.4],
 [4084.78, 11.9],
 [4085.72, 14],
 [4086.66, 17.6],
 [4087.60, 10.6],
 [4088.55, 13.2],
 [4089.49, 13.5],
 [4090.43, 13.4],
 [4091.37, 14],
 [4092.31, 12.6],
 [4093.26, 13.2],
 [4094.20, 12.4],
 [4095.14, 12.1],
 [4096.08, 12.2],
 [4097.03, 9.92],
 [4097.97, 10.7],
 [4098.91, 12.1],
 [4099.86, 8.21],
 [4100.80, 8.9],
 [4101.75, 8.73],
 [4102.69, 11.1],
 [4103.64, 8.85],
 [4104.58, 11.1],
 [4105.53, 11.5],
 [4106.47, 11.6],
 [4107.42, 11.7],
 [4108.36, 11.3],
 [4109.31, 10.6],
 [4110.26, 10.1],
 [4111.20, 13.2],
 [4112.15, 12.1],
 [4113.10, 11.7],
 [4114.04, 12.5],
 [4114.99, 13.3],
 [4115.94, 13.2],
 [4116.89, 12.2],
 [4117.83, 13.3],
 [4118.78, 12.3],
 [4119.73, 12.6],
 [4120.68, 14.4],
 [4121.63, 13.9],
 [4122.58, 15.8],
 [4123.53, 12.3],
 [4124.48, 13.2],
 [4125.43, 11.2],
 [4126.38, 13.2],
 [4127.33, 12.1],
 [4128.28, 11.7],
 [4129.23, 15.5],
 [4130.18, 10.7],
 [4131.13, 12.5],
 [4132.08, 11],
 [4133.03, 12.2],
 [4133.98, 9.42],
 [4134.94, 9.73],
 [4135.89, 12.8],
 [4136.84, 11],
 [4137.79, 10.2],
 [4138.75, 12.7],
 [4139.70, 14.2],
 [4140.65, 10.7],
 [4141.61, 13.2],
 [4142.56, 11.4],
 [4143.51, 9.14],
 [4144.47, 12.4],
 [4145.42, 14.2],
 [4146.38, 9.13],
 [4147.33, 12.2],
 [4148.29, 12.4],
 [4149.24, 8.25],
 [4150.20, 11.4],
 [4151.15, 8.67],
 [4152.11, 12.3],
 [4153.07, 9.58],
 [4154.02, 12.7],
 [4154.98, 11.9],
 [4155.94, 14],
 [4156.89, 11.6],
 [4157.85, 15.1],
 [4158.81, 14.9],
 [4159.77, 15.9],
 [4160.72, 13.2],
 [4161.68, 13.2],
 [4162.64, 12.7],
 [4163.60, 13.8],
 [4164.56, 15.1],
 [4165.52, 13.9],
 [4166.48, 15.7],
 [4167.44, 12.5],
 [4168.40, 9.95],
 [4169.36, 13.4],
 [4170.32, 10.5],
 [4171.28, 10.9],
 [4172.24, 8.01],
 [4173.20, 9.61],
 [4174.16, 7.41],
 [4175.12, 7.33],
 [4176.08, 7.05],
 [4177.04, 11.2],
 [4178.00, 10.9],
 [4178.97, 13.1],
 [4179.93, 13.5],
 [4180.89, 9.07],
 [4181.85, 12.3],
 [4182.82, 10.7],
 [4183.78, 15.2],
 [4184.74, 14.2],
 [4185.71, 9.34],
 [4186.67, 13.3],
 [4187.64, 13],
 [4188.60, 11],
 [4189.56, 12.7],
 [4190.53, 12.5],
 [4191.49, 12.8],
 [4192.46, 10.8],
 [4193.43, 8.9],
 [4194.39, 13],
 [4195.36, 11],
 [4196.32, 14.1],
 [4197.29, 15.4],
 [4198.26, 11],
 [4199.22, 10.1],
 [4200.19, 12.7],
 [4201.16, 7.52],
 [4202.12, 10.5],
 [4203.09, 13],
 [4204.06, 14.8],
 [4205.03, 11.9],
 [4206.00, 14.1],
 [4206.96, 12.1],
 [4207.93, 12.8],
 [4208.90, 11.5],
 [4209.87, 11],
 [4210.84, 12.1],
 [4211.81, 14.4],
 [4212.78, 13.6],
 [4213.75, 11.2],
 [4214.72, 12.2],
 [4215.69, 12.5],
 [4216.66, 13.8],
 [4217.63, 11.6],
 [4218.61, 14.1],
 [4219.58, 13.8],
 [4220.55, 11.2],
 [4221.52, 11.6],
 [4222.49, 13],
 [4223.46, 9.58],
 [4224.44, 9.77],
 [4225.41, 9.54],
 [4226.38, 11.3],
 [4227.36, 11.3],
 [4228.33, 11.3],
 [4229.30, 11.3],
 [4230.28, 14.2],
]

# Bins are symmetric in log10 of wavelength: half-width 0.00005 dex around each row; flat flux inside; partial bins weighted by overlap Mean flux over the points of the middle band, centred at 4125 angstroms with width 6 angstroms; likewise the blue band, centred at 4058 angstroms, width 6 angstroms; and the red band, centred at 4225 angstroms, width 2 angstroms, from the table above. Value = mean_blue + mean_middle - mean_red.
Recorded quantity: 13.1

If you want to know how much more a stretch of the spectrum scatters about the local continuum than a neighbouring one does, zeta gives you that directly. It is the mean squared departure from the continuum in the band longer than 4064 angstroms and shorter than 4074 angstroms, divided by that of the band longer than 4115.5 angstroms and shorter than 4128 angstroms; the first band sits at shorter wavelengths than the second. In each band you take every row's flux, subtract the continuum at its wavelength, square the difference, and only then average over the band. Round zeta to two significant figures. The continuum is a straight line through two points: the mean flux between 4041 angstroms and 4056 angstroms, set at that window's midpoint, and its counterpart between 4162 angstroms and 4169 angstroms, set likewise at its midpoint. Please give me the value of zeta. 4.8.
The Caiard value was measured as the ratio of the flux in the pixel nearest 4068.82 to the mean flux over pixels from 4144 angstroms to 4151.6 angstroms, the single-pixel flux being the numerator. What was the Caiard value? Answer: 1.12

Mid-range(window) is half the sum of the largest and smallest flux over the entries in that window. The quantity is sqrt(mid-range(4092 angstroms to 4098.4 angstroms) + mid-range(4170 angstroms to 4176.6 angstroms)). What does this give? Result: 4.53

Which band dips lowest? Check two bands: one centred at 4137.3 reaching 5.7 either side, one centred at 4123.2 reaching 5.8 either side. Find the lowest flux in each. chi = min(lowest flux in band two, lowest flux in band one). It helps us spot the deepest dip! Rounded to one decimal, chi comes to 9.4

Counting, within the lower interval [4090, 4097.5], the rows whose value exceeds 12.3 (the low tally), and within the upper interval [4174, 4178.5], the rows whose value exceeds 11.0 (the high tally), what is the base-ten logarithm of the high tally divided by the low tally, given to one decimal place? -0.7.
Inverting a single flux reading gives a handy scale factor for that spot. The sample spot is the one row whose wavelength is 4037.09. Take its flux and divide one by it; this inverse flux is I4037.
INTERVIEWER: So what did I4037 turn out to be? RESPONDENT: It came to 0.077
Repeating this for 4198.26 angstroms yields 0.091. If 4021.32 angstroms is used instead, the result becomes 0.087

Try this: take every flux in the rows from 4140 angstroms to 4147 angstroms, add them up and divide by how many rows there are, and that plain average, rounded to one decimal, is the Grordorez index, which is 11.5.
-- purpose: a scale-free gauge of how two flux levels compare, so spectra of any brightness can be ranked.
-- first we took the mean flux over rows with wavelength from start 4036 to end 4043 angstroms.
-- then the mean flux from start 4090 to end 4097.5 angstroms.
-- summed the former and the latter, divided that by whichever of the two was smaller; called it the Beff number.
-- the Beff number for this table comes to 2.09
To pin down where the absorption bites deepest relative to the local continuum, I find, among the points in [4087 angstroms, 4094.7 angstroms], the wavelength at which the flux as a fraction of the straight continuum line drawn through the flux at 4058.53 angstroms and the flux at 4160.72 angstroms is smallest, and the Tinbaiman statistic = 4087.60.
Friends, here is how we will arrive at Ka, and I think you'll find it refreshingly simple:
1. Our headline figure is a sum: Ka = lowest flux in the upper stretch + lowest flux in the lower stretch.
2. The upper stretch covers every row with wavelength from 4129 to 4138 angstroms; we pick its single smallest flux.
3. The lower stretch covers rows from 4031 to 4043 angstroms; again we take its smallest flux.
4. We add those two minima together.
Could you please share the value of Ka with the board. 17.9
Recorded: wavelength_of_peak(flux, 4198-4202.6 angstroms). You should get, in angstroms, 4200.19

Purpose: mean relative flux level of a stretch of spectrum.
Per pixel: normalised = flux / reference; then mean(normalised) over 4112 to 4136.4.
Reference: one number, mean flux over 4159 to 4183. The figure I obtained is 1.07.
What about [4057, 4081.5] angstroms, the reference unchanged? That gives 0.94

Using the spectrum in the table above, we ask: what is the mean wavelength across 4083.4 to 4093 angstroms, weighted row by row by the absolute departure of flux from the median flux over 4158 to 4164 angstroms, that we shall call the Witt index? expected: 4087.3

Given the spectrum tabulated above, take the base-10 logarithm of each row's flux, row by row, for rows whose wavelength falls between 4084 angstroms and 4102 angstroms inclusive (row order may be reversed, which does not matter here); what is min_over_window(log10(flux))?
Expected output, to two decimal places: 0.91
